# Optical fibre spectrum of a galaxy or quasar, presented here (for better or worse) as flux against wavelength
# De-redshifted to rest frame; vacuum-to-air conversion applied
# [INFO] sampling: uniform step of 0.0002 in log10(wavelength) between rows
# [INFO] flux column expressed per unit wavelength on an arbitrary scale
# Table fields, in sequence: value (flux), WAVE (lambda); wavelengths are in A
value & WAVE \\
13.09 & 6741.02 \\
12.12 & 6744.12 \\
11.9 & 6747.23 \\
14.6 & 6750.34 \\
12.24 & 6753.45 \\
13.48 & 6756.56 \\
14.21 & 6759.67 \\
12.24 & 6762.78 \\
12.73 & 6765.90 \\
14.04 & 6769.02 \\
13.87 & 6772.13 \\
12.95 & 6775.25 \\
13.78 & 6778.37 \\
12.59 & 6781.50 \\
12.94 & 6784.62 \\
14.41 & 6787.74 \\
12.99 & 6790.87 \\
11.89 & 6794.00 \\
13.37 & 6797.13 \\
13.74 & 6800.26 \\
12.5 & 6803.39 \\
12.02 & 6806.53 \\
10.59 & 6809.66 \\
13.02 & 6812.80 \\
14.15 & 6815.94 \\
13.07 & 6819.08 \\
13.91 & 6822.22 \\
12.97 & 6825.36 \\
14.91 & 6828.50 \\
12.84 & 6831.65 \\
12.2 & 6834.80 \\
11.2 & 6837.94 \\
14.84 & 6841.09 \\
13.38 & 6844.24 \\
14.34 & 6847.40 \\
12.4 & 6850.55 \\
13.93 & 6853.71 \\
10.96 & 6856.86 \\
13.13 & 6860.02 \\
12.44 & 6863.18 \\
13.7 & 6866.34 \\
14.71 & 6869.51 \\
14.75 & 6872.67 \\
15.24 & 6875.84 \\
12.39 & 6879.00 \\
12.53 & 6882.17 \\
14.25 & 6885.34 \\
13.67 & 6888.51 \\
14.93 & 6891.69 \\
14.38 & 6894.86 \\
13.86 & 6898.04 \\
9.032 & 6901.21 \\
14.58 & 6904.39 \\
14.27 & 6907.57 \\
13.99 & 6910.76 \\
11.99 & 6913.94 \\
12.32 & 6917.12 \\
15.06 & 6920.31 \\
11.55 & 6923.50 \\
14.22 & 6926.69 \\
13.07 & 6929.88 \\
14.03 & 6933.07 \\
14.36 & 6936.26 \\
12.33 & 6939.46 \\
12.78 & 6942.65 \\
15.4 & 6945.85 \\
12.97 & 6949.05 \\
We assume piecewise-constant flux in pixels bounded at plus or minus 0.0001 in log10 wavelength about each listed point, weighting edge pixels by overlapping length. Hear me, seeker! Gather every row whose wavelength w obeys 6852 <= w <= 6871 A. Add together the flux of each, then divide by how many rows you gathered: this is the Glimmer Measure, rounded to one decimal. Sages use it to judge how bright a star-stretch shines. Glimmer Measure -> 13.1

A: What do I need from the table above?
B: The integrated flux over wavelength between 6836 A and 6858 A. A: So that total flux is 287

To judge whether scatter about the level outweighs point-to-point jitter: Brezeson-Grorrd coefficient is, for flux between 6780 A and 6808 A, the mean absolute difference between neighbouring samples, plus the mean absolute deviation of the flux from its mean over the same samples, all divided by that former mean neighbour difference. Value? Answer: 1.62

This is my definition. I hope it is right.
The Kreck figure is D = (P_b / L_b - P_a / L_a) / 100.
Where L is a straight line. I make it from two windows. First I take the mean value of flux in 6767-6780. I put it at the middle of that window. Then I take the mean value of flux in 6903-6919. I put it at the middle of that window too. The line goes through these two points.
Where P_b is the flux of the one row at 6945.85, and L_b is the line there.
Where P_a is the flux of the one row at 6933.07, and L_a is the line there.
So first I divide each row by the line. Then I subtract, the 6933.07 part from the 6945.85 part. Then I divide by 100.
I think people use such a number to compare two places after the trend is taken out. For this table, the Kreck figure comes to 0.0010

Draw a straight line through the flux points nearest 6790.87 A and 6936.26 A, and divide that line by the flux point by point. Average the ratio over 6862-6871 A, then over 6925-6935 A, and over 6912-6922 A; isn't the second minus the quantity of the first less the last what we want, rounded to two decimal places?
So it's 1.12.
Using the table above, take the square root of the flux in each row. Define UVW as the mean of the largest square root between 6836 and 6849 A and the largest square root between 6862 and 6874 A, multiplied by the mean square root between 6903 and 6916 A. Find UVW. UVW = 14.2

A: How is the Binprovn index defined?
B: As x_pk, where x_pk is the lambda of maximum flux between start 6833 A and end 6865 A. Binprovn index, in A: 6841.09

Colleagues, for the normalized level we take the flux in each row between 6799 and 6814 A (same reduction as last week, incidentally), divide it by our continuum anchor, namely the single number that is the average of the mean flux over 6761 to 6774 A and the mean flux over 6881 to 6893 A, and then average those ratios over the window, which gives 0.91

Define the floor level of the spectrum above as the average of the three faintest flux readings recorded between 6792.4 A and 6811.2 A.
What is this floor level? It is 11.5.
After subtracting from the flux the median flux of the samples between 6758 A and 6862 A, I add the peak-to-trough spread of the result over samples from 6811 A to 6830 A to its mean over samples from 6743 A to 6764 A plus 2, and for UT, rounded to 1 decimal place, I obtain 3.9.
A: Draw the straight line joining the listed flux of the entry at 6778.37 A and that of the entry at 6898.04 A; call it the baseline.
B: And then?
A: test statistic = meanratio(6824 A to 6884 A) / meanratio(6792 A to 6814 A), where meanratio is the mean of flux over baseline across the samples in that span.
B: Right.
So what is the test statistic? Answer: 1.07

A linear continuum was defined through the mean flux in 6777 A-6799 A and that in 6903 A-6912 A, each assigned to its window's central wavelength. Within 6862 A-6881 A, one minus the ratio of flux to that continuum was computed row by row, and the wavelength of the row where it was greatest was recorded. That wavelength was 6879.00 A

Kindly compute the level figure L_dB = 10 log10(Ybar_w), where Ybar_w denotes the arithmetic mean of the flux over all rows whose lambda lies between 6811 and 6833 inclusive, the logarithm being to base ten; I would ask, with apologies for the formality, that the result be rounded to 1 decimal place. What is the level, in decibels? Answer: 11.3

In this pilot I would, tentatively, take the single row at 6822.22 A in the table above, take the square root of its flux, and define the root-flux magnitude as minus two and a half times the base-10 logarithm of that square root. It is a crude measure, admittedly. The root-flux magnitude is -1.429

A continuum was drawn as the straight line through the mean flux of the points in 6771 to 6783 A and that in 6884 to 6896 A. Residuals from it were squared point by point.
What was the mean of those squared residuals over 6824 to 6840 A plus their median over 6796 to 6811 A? 3.5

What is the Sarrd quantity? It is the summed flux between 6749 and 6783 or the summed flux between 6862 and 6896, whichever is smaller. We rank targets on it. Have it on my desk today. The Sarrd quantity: 147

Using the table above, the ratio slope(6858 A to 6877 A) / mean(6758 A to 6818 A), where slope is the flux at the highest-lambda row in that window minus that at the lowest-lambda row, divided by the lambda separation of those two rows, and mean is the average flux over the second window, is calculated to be 0.010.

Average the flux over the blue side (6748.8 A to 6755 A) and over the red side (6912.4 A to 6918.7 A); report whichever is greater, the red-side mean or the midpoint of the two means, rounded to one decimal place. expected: 12.8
